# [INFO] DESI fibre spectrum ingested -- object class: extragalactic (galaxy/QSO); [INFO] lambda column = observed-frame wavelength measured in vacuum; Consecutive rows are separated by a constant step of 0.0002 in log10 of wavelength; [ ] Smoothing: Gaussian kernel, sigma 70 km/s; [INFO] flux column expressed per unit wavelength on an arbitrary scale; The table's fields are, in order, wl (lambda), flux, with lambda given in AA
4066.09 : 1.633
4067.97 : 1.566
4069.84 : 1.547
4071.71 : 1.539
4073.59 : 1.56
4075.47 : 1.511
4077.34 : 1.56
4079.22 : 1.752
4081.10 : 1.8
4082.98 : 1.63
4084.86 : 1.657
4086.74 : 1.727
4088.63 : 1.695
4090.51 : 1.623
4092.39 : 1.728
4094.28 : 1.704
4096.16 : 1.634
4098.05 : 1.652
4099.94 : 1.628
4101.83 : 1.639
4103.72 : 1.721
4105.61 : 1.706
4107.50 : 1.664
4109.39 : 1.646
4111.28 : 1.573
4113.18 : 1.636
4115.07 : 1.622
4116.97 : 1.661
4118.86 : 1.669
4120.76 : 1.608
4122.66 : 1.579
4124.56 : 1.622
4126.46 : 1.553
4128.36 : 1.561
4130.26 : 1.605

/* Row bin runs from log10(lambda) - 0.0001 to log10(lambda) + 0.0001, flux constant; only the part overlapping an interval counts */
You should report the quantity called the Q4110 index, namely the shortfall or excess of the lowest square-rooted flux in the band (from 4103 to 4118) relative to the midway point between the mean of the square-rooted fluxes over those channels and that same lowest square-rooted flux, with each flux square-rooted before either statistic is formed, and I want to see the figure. -0.016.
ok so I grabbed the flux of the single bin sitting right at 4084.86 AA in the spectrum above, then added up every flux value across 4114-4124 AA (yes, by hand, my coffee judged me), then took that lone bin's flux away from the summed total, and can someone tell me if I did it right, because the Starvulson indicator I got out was 6.5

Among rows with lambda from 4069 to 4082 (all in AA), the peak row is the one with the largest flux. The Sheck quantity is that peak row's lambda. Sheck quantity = 4081.10 AA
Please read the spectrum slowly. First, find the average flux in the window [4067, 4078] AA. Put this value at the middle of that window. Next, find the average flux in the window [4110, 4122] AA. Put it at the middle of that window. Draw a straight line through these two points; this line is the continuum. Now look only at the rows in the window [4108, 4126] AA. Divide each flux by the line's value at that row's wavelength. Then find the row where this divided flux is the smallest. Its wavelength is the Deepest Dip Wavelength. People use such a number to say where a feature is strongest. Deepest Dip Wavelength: 4122.66 AA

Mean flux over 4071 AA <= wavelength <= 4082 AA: 1.62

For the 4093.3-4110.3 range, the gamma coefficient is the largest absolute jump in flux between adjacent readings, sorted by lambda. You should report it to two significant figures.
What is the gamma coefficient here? 0.082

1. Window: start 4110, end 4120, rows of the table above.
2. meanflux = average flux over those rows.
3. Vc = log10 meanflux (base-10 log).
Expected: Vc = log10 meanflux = 0.213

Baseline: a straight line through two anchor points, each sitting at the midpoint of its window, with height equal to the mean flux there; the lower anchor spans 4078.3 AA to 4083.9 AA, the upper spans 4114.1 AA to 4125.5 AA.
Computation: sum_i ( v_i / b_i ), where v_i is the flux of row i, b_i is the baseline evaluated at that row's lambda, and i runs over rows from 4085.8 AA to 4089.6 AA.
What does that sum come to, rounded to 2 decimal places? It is 2.00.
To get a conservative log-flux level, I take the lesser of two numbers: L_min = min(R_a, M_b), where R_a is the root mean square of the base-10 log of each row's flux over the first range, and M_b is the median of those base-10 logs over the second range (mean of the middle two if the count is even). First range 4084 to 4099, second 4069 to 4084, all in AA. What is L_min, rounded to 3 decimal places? 0.193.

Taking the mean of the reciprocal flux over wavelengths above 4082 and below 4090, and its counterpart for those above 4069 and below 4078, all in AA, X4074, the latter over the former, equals 1.086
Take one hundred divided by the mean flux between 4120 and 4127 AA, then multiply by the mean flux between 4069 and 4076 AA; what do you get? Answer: 97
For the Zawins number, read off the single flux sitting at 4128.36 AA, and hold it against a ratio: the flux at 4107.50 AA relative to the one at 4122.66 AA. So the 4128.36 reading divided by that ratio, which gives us 1.48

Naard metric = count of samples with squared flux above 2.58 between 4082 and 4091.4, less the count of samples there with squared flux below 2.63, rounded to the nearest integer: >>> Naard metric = 5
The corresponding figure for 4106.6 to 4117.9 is 4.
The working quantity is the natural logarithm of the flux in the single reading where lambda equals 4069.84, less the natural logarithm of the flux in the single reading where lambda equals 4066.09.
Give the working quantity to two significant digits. -0.054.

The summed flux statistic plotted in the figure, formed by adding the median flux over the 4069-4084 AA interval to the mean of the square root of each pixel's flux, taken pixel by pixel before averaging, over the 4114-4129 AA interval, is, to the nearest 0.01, 2.83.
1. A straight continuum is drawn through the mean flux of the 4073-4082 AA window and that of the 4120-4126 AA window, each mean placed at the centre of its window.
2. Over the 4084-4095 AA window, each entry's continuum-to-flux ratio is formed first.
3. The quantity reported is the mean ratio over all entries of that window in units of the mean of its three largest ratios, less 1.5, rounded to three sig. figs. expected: -0.519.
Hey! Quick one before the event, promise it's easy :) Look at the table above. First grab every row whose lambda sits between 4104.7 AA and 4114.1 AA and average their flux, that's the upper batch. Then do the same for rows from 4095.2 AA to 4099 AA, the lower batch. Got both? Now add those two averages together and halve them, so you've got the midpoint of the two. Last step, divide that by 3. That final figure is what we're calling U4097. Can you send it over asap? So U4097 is 0.5480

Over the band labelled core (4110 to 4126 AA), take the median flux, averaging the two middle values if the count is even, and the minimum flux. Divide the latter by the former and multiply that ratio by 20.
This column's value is 19.4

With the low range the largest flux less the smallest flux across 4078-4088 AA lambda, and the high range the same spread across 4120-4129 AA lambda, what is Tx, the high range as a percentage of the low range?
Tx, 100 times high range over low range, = 41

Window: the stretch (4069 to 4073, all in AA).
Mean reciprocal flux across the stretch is 0.648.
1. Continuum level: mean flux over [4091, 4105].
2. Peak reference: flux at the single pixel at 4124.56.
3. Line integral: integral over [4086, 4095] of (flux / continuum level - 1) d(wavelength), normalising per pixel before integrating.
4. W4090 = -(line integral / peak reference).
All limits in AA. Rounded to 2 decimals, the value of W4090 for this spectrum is -0.08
